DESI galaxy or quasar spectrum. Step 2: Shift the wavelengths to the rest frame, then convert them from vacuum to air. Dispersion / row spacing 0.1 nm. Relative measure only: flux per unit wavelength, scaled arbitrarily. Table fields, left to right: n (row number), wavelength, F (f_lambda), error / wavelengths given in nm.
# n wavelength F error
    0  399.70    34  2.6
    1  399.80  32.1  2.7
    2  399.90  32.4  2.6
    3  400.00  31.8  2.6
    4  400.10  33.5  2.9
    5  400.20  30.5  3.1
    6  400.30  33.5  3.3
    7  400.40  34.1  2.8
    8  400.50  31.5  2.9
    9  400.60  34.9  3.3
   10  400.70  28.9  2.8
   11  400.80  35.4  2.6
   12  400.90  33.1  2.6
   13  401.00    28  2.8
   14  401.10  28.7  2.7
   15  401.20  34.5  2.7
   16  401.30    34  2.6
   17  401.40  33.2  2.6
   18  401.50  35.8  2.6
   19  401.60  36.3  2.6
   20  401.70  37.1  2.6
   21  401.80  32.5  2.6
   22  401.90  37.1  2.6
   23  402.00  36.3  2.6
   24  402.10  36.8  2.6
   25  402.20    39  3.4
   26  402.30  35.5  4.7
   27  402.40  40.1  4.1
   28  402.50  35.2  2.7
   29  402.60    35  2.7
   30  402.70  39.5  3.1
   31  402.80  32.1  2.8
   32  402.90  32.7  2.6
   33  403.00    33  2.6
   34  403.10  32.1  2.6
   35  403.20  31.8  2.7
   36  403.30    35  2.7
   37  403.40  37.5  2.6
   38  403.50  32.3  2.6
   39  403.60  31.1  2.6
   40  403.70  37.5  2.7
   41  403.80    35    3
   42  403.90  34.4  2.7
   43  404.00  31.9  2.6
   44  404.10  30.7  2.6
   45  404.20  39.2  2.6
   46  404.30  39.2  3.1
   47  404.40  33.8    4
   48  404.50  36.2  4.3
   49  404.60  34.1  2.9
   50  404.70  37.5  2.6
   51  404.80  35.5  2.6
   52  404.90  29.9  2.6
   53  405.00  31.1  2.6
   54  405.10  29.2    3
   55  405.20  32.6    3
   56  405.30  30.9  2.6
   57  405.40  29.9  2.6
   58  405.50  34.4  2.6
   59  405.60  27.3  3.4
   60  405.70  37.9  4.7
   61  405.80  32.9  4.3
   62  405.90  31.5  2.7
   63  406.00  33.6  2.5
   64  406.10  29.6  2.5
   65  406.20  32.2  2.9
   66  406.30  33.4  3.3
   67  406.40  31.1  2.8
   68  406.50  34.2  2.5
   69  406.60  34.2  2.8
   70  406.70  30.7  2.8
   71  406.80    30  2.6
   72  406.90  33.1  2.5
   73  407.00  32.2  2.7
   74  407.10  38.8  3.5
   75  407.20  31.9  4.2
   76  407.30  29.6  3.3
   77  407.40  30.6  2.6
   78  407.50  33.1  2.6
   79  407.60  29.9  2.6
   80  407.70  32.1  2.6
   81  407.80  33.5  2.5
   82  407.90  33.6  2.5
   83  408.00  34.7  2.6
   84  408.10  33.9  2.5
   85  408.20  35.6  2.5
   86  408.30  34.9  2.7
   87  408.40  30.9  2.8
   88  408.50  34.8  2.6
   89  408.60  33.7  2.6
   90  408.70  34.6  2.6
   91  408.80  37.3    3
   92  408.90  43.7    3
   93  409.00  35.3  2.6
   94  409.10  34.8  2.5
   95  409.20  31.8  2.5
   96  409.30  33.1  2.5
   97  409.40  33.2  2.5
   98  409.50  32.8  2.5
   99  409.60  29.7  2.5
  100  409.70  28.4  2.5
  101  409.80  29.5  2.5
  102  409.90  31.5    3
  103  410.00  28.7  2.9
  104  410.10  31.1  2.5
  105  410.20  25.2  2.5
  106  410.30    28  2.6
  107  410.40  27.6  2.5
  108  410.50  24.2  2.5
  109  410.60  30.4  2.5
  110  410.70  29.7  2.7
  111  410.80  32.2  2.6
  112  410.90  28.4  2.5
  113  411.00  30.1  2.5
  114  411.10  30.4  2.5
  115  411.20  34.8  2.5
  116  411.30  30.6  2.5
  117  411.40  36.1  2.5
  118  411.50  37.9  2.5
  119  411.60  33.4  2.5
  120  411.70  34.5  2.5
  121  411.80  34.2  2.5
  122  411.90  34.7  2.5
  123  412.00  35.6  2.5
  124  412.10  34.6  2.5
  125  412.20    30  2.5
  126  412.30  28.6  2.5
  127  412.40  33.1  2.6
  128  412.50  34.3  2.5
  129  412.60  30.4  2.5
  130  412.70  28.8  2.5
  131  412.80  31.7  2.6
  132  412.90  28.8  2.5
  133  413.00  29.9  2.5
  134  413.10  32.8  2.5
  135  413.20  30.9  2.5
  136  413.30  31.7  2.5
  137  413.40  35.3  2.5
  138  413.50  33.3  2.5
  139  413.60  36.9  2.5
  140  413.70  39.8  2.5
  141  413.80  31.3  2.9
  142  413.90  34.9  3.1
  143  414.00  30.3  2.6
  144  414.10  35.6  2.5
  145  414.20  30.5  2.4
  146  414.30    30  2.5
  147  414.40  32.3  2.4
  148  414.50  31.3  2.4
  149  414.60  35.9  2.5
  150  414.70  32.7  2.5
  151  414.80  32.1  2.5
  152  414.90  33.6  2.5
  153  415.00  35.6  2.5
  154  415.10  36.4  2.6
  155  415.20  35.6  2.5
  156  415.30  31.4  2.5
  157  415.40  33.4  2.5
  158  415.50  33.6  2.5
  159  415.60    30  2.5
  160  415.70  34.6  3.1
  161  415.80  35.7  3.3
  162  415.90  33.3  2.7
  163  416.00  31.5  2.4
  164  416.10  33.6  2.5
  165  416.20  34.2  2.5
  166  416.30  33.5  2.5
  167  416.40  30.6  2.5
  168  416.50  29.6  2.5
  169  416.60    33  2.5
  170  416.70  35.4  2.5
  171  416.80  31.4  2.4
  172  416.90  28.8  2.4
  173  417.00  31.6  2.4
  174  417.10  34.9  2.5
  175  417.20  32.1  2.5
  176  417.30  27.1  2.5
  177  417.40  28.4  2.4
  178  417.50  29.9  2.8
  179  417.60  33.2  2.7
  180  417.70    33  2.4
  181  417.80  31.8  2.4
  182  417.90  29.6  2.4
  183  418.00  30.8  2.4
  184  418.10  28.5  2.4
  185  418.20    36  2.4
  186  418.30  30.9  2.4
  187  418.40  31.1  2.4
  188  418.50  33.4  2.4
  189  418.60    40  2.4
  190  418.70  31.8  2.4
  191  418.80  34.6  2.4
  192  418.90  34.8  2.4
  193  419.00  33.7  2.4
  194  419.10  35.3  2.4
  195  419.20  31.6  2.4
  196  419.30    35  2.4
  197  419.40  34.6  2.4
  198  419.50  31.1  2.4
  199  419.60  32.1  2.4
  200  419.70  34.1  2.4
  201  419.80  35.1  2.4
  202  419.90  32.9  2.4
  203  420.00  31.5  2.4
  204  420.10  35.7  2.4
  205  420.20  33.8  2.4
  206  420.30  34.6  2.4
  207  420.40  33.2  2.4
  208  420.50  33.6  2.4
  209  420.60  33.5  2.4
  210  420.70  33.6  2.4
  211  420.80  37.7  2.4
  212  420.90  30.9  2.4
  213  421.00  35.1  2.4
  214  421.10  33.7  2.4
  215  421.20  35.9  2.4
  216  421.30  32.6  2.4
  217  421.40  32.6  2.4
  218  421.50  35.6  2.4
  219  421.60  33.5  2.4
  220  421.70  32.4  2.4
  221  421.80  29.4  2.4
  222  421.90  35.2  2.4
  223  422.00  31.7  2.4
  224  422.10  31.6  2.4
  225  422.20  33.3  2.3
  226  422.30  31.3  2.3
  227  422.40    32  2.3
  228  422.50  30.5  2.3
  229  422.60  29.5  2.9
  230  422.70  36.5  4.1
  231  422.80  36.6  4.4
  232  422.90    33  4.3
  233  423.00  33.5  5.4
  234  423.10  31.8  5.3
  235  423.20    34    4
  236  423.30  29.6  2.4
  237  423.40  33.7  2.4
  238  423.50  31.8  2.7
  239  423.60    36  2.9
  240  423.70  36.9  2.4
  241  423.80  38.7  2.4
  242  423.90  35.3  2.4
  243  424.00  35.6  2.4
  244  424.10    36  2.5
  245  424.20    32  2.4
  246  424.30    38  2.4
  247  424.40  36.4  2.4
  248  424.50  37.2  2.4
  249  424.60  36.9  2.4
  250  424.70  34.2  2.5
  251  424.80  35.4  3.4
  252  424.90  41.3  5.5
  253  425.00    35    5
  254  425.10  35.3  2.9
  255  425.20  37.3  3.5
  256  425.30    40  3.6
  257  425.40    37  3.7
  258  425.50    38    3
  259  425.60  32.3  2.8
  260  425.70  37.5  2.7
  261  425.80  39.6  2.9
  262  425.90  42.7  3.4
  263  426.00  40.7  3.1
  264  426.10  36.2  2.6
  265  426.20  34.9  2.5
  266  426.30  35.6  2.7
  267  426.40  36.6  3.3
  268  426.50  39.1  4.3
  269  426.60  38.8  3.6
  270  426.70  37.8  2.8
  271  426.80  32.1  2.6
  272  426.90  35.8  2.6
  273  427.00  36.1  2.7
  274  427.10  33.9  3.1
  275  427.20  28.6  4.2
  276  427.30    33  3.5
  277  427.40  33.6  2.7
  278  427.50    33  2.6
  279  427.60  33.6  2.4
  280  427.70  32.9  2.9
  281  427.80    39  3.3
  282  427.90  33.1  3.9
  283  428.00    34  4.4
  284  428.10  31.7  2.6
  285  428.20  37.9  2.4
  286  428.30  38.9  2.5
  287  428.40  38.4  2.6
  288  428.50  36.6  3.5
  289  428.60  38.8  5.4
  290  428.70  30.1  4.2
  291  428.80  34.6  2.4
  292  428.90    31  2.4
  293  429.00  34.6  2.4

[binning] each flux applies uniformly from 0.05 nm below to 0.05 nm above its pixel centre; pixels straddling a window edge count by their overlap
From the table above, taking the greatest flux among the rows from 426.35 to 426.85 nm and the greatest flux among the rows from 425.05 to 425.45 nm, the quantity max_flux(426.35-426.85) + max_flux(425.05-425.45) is 79.1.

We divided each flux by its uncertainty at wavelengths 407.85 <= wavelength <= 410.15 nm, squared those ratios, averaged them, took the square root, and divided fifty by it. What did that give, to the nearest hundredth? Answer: 3.91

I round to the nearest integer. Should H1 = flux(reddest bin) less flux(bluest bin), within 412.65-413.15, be 4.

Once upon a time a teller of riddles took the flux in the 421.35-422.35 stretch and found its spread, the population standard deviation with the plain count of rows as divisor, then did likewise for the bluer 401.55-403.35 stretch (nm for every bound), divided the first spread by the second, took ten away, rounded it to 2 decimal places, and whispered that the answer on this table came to -9.31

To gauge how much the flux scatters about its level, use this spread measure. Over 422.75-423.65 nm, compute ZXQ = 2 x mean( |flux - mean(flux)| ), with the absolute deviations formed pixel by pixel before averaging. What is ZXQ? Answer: 3.2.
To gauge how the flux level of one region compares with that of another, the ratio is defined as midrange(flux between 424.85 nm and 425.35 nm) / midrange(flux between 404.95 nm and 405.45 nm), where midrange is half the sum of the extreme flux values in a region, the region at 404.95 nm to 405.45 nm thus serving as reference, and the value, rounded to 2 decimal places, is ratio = 1.23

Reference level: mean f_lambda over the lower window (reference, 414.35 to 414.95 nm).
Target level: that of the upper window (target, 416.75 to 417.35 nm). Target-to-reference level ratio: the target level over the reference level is 0.94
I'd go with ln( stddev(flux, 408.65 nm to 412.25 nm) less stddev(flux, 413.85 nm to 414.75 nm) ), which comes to 0.4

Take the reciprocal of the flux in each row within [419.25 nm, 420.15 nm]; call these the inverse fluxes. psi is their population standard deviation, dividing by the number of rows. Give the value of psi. 0.0015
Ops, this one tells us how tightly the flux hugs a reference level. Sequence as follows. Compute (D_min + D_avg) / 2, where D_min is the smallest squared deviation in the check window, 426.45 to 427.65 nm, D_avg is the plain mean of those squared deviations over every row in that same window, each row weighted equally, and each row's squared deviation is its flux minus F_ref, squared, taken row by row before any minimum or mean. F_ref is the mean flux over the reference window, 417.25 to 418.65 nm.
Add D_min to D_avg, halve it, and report 8.6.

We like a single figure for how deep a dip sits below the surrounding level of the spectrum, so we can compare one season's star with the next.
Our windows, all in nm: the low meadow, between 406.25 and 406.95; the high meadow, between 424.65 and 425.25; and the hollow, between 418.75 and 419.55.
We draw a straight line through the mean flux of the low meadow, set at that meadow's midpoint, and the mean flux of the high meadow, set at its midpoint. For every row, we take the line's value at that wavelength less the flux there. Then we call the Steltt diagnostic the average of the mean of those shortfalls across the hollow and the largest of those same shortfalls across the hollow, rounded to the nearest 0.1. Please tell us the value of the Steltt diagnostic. 2.7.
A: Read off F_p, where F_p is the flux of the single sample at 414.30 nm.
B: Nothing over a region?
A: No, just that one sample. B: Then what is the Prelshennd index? 30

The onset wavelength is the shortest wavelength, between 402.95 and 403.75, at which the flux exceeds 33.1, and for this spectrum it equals 403.30 nm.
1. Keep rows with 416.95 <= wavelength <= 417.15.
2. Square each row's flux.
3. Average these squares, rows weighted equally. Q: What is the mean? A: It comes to 1108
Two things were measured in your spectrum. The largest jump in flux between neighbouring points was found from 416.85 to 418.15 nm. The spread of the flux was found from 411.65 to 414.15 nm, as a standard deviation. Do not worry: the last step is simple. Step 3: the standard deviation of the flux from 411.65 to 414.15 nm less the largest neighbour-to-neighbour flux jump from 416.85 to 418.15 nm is -2.2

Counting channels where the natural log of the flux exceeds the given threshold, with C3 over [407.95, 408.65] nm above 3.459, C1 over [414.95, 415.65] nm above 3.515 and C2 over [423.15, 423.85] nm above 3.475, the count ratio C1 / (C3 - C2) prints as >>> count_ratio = 3.0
